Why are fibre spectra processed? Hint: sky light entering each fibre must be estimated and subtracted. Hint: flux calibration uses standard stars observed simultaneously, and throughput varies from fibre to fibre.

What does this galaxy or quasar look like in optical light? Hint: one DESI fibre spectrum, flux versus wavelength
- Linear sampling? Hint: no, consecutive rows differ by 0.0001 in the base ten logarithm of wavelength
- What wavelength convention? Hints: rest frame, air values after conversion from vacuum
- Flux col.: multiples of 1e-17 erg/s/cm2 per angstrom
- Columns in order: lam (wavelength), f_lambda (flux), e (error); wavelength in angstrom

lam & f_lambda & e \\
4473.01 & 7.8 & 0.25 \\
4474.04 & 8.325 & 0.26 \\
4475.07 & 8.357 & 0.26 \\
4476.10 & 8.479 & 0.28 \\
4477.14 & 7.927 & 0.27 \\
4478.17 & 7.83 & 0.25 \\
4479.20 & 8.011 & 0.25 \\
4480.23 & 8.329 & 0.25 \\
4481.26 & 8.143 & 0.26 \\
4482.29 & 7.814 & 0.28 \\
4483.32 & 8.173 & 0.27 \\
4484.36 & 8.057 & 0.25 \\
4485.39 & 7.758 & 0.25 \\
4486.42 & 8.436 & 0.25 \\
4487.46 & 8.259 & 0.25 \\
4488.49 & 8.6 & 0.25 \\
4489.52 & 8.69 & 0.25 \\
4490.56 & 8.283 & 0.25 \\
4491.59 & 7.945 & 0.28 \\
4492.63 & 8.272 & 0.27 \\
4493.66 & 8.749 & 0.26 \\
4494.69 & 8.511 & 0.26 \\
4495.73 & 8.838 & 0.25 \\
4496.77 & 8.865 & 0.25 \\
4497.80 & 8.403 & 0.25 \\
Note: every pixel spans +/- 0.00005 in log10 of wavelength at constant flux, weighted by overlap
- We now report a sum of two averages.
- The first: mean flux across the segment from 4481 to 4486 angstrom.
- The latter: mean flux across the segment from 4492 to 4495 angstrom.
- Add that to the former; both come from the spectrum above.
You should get 16.5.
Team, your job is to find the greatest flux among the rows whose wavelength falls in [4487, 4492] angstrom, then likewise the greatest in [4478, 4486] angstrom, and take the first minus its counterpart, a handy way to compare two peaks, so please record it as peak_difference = 0.4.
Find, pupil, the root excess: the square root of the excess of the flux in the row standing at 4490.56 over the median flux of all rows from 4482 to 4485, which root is 0.48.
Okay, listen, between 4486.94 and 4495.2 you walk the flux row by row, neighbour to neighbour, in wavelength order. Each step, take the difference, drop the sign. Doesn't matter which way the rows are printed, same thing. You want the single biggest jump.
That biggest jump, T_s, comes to 0.48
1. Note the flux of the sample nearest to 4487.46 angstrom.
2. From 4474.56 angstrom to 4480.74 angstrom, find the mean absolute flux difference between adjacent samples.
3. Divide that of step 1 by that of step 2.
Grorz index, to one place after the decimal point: 32.5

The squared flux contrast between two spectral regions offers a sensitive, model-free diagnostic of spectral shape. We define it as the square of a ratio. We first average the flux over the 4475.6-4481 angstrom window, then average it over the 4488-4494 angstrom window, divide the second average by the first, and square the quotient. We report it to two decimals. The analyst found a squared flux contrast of 1.08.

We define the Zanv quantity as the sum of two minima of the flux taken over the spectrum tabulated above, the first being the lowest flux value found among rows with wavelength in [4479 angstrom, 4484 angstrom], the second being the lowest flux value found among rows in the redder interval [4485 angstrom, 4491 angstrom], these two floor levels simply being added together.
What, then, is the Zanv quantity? 15.6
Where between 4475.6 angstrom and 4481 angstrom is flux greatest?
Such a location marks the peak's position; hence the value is 4476.10 angstrom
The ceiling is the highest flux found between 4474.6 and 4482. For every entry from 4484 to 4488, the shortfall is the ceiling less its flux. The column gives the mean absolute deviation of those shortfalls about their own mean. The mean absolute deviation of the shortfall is 0.22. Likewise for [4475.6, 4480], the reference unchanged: 0.21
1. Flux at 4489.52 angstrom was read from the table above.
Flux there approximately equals 8.69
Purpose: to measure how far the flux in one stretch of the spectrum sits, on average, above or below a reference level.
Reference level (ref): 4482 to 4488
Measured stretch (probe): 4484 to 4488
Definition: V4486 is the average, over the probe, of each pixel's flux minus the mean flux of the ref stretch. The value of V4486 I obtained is 0.04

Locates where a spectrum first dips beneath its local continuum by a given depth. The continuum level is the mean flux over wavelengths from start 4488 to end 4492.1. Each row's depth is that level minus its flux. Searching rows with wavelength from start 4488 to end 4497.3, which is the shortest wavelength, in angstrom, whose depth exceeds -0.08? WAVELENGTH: 4490.56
